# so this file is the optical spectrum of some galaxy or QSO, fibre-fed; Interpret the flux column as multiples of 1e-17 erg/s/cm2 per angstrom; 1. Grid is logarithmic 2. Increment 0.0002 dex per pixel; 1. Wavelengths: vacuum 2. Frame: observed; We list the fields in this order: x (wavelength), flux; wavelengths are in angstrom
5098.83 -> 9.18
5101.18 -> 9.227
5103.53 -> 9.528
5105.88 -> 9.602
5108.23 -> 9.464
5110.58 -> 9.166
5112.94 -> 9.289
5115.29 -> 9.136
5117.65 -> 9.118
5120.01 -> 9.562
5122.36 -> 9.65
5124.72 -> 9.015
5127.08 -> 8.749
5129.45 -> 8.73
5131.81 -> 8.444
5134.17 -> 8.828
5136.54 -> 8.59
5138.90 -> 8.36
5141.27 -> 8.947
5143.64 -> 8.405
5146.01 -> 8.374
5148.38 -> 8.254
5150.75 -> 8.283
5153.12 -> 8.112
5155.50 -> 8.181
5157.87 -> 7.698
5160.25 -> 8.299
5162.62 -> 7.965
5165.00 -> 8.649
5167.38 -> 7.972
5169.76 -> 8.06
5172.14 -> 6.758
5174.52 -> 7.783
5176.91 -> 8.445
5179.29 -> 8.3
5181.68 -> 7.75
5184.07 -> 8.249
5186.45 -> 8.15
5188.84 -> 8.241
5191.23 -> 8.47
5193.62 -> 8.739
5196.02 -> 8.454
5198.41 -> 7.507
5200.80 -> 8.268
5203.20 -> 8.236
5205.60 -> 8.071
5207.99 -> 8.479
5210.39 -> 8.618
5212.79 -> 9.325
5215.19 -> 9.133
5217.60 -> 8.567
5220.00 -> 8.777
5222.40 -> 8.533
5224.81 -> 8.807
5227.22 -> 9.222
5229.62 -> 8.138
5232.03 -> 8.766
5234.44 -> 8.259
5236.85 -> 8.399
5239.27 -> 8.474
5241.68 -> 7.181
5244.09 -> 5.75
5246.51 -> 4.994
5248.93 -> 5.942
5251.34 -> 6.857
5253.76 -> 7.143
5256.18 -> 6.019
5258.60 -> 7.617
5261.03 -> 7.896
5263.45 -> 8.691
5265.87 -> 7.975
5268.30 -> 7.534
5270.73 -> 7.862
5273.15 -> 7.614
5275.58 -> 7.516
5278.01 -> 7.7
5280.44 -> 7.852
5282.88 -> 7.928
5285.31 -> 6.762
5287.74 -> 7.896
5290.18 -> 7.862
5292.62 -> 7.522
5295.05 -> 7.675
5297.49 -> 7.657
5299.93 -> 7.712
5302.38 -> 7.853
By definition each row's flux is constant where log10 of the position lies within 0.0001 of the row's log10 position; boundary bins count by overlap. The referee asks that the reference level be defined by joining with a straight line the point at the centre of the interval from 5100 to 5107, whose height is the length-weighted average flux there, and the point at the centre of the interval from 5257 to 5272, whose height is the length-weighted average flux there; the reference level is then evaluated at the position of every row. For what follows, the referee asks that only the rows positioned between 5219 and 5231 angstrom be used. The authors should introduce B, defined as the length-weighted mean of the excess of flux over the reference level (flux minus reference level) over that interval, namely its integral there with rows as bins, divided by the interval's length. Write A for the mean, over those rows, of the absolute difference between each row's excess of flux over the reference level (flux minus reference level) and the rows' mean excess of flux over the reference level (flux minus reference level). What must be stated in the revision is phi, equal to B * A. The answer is 0.12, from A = 0.28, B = 0.43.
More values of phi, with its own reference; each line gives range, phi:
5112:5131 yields -0.03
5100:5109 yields 0.00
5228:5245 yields -0.17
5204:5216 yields 0.12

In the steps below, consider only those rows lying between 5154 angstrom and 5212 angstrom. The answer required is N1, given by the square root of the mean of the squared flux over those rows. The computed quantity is 8.15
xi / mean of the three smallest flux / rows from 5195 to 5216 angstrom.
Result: 7.9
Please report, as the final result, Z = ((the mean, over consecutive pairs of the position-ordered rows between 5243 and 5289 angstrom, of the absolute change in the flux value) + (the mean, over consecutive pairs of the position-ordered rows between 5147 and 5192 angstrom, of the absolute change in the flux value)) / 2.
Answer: 0.53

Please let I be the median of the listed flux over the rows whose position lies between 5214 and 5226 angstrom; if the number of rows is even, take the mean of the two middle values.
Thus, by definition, 8.8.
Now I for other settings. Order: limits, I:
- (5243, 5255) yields 5.9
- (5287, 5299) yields 7.7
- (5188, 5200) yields 8.5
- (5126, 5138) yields 8.7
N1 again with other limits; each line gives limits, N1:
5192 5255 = 8.10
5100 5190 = 8.58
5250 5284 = 7.61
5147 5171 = 8.15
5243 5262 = 6.59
